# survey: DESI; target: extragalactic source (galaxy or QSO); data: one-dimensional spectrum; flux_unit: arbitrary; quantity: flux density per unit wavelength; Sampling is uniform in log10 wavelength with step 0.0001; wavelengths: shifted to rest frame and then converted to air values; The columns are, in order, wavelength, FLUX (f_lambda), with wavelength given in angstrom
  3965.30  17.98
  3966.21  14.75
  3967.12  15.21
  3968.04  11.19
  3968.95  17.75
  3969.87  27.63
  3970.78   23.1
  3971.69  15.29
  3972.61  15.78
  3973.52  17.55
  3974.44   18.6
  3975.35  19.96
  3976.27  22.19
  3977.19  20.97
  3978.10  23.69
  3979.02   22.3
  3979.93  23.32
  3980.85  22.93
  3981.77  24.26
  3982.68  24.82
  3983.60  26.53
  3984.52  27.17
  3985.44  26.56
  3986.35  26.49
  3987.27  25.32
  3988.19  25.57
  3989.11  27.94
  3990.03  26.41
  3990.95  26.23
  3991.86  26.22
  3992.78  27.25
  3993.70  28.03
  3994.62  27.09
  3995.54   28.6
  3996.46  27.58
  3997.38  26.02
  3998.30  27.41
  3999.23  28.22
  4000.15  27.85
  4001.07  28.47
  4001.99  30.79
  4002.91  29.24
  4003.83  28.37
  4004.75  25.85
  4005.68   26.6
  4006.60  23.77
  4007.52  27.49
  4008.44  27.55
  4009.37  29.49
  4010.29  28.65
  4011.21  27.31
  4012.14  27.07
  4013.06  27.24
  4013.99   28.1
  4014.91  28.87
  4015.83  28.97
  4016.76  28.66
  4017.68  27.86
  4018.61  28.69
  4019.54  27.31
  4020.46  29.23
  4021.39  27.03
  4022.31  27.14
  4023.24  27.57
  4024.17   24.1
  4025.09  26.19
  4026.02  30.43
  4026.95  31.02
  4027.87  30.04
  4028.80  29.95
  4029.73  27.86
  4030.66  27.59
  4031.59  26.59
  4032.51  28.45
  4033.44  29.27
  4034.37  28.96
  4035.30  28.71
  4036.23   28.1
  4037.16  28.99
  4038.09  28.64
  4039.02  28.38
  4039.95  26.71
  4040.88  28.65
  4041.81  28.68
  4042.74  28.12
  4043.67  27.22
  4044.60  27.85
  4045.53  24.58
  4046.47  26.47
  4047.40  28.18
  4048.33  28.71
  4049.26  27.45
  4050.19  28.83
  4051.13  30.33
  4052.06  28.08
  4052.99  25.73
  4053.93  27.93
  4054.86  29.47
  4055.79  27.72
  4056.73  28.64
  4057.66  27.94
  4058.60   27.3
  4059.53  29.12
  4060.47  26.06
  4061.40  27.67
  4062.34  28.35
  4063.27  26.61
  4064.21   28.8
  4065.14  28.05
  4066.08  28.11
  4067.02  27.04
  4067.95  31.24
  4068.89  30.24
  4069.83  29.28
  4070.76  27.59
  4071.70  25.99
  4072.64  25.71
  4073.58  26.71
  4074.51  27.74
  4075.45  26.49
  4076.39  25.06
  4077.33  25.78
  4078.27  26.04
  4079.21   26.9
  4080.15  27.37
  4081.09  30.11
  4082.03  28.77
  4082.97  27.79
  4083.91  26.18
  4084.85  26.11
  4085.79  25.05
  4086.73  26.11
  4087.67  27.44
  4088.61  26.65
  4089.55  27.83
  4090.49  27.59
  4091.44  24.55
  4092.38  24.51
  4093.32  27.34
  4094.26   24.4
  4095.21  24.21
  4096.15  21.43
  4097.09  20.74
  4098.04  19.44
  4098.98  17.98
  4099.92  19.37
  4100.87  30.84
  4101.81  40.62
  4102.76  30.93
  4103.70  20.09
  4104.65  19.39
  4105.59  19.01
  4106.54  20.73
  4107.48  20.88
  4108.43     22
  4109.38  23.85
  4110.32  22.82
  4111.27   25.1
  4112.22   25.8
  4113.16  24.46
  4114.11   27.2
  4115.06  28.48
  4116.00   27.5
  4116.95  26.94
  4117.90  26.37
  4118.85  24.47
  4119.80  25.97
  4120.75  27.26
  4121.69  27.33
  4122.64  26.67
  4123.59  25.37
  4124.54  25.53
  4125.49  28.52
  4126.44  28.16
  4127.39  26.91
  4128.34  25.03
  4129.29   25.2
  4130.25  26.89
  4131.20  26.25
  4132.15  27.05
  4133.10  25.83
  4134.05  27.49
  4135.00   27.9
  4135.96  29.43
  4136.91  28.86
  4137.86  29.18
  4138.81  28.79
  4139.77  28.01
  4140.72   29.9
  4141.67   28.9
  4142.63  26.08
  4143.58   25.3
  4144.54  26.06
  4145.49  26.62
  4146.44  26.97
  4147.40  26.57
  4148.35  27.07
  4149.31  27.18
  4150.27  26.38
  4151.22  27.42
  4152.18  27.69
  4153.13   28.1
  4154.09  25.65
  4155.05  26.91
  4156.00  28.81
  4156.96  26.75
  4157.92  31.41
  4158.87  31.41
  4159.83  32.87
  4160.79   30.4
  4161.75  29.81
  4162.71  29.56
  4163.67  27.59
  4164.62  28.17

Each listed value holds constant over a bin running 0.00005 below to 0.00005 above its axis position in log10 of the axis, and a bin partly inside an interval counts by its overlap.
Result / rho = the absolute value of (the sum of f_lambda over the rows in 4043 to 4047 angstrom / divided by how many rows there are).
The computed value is 26.5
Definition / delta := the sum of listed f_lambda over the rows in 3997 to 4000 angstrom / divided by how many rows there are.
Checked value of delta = 27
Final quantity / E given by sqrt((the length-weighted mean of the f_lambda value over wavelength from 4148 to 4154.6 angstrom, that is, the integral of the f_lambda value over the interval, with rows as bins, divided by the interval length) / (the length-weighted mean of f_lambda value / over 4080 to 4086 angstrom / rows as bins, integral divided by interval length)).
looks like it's 0.99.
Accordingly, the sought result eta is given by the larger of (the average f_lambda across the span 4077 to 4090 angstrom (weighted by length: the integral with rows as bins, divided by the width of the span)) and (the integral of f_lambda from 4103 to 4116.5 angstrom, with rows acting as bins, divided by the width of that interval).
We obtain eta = 27.0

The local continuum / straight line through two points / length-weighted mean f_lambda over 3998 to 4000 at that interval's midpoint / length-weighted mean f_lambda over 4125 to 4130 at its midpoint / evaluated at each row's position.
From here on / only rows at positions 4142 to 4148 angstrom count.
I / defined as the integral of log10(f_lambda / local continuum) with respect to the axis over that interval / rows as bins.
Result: -0.02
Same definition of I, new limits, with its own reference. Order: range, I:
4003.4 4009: -0.10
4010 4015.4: 0.02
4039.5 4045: 0.04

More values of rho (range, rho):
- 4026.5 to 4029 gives 30.3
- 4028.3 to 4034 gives 28.3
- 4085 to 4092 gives 26.5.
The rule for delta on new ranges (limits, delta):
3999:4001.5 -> 28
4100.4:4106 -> 27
